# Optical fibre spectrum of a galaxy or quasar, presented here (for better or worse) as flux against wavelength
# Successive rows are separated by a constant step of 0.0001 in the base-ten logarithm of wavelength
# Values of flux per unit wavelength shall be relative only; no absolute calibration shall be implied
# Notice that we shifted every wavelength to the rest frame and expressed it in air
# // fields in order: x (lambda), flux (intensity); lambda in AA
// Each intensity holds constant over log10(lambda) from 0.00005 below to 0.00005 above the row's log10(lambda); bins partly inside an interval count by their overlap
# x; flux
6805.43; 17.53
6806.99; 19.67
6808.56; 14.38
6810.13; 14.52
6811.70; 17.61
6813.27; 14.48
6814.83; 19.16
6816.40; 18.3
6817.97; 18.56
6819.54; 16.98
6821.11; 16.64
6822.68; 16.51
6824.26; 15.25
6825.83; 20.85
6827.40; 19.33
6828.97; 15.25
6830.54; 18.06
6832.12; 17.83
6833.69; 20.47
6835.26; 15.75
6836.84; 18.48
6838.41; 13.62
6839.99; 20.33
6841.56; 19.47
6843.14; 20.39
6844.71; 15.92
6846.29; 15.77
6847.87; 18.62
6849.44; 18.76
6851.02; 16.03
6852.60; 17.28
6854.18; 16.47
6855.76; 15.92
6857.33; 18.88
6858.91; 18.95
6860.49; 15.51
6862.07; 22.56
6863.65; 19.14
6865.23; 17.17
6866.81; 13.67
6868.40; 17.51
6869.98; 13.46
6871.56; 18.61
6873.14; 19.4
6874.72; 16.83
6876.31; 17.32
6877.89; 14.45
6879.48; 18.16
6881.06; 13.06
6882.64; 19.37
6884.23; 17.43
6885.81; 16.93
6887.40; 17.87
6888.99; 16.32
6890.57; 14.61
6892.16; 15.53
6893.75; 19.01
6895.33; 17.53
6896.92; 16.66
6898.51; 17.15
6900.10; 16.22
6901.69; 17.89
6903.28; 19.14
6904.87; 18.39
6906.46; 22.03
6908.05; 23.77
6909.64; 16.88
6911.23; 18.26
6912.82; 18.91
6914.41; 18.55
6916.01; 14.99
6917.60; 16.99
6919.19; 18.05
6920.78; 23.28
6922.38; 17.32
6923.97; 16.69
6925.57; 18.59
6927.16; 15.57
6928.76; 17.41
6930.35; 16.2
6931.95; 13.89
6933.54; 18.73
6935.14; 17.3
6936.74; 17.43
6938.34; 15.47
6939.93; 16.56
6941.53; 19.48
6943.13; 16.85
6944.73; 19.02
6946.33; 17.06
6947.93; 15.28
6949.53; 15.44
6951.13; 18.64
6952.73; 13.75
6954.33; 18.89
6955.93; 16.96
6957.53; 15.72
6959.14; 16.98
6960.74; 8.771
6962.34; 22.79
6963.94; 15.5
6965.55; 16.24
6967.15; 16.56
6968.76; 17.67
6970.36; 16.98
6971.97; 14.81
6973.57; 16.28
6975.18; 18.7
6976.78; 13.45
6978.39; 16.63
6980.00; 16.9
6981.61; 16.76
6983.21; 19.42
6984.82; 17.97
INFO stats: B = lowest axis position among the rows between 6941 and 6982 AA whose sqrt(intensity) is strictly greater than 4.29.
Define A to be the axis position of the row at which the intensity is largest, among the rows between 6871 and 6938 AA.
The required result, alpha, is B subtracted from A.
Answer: -33.5 AA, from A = 6908.05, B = 6941.53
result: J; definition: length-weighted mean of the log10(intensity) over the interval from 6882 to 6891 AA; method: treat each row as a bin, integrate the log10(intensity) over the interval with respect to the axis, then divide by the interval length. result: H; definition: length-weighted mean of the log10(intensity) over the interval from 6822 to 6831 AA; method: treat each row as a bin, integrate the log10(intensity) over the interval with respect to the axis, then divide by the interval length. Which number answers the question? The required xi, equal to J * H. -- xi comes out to 1.53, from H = 1.241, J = 1.23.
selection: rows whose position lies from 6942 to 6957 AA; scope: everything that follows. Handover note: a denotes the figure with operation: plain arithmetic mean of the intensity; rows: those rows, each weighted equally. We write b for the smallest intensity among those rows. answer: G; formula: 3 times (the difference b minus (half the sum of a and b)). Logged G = -4.7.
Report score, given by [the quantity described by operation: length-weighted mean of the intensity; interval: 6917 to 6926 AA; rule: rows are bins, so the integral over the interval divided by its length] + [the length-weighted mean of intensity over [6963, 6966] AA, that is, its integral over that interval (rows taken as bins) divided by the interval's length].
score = 34.7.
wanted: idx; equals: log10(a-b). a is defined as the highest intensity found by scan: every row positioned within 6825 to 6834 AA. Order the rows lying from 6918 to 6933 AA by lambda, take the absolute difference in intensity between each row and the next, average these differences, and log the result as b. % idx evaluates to 1.26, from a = 20.85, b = 2.8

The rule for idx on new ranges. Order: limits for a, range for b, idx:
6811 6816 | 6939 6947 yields 1.22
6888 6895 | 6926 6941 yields 1.23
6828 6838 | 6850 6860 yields 1.29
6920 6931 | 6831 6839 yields 1.29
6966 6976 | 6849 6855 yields 1.23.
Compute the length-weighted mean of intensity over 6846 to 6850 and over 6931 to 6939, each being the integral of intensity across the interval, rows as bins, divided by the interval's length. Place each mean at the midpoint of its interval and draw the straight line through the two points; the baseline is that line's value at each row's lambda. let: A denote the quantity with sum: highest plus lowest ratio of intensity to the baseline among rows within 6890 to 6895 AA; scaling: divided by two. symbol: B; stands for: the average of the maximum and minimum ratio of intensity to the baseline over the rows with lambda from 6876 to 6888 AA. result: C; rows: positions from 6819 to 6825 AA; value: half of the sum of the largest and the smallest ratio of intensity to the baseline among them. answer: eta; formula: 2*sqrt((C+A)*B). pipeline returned 2.6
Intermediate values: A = 0.98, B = 0.93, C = 0.88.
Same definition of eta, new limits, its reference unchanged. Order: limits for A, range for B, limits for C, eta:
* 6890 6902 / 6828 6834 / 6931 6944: 2.8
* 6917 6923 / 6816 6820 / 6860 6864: 3.0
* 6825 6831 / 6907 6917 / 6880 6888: 3.0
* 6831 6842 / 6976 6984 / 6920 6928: 3.0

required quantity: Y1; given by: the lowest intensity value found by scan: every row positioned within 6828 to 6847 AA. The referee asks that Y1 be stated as 13.62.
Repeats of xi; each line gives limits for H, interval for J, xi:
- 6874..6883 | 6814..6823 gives 1.51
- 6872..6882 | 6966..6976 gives 1.49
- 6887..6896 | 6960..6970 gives 1.47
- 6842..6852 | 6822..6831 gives 1.54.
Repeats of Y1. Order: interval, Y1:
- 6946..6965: 8.771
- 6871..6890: 13.06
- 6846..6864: 15.51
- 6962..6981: 13.45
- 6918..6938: 13.89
